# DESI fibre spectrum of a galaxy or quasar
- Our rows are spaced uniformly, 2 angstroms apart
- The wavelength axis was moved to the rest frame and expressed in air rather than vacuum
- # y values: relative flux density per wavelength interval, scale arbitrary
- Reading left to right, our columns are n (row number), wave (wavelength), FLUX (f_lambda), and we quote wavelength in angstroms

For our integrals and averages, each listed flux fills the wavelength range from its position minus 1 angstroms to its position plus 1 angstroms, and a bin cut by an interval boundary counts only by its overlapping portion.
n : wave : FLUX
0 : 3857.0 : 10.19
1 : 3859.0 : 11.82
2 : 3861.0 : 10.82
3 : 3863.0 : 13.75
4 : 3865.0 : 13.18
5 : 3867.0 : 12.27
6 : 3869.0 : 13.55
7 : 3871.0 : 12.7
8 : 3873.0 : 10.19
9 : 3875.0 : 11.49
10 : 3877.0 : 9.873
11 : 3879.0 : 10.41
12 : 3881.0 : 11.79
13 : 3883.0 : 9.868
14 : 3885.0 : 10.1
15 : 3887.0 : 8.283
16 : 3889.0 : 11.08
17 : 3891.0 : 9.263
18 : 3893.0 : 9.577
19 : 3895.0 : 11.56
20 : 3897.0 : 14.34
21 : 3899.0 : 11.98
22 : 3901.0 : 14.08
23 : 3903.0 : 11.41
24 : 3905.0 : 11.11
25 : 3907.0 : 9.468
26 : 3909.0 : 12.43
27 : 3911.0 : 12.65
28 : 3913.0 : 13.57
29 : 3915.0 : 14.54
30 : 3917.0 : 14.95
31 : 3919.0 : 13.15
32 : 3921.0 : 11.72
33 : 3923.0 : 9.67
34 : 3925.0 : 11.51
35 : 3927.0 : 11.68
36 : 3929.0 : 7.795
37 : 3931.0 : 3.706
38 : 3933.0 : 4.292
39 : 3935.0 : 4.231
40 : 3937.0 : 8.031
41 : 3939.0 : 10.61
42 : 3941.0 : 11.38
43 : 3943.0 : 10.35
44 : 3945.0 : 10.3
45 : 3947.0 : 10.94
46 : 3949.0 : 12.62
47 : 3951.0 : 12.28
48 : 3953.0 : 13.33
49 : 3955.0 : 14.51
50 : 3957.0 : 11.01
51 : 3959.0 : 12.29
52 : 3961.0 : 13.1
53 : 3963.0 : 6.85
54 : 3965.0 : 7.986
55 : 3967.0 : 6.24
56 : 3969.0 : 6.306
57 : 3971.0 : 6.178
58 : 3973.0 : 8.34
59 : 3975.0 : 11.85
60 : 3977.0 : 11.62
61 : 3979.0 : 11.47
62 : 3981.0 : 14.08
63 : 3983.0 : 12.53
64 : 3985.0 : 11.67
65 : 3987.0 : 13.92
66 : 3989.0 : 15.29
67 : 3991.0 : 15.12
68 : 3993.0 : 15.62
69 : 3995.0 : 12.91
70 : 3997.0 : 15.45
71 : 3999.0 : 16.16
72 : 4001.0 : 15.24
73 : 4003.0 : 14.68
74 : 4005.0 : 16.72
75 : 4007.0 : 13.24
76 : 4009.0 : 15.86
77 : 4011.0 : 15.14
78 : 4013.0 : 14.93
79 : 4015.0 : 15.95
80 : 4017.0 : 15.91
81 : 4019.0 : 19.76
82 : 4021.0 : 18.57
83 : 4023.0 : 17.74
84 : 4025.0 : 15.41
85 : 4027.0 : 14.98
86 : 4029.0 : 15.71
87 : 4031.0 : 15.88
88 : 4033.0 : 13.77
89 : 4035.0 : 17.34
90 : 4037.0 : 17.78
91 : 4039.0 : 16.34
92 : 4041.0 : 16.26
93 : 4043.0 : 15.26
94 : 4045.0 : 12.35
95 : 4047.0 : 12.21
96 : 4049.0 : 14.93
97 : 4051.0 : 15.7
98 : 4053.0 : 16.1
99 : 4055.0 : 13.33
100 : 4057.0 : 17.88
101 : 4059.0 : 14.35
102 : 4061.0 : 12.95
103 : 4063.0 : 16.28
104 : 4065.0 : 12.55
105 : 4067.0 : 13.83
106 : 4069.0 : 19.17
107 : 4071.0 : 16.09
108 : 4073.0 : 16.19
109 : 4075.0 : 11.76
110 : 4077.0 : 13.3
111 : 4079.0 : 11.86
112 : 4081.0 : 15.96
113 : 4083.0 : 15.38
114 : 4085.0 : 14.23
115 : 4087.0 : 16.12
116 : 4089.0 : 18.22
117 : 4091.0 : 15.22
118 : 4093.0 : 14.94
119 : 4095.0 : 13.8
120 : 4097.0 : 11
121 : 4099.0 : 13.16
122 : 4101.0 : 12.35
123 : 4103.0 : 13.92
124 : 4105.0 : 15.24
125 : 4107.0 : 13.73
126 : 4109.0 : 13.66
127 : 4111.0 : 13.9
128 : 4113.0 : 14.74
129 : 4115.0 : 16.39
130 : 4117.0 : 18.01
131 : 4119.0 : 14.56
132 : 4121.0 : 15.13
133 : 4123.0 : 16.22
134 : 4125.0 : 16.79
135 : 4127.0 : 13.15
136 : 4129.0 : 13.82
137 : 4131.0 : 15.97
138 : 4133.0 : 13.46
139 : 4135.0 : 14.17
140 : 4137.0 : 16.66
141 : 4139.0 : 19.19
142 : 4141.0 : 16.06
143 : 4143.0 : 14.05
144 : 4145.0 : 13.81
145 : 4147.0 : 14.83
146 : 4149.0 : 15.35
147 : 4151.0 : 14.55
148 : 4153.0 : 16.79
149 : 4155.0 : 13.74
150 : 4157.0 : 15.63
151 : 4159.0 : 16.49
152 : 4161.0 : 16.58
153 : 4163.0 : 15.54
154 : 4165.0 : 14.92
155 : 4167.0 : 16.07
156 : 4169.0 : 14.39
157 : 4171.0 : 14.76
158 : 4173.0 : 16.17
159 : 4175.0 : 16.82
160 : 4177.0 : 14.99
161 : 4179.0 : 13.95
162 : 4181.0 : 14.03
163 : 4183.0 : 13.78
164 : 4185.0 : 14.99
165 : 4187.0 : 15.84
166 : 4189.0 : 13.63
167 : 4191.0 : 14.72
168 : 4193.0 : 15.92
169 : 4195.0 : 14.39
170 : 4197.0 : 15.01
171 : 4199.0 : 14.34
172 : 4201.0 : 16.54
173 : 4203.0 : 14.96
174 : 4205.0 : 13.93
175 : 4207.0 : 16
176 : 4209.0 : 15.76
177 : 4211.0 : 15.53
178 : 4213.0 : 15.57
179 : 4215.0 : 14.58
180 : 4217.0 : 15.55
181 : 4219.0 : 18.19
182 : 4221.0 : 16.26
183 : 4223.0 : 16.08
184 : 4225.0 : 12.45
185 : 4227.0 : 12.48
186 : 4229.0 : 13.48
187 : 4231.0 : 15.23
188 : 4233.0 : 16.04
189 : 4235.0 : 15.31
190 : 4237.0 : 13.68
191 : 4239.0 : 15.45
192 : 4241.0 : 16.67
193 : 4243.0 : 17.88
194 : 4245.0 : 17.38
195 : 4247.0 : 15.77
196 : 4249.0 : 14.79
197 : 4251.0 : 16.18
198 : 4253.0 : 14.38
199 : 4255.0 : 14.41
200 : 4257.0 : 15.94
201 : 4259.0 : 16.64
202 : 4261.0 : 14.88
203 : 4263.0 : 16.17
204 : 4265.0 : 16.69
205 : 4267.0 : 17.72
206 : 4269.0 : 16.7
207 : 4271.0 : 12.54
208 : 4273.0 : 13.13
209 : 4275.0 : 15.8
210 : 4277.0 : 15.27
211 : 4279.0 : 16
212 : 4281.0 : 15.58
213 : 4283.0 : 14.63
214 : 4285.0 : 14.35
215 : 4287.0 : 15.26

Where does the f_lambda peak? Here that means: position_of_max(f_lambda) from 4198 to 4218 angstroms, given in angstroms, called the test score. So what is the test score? 4201.0 angstroms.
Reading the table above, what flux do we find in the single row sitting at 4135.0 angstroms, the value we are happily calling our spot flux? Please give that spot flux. 14.17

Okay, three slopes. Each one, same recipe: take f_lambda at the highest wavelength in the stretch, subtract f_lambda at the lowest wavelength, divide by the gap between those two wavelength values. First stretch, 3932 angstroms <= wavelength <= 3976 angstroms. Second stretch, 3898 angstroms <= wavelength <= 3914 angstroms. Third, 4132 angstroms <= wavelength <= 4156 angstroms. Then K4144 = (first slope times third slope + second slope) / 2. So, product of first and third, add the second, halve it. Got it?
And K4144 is 0.058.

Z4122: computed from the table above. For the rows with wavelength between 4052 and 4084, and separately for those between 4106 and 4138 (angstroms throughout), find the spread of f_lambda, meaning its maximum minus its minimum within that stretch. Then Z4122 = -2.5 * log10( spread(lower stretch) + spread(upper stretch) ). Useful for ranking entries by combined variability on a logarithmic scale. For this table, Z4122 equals -2.72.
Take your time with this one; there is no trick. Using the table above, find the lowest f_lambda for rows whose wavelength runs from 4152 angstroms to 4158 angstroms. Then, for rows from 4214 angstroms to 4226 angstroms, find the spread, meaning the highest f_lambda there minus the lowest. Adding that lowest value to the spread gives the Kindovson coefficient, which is 19.5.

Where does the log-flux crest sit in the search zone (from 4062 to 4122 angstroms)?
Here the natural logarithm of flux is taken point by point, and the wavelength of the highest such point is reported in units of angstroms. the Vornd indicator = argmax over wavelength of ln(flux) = 4069.0 angstroms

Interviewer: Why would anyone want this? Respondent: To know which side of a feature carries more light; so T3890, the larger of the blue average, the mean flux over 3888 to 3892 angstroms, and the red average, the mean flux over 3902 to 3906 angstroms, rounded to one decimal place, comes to 11.3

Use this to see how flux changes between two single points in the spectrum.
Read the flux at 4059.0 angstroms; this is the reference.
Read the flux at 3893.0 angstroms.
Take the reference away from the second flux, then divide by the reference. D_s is -0.33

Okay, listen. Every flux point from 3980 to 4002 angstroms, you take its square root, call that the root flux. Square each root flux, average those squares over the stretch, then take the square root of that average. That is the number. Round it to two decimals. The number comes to 3.79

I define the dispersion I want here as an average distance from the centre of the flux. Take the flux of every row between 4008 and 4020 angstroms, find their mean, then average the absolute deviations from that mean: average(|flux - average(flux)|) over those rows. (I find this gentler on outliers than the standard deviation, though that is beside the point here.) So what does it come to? 1.17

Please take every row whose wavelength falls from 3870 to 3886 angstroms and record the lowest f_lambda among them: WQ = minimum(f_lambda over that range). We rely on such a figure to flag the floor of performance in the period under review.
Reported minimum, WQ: 9.868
